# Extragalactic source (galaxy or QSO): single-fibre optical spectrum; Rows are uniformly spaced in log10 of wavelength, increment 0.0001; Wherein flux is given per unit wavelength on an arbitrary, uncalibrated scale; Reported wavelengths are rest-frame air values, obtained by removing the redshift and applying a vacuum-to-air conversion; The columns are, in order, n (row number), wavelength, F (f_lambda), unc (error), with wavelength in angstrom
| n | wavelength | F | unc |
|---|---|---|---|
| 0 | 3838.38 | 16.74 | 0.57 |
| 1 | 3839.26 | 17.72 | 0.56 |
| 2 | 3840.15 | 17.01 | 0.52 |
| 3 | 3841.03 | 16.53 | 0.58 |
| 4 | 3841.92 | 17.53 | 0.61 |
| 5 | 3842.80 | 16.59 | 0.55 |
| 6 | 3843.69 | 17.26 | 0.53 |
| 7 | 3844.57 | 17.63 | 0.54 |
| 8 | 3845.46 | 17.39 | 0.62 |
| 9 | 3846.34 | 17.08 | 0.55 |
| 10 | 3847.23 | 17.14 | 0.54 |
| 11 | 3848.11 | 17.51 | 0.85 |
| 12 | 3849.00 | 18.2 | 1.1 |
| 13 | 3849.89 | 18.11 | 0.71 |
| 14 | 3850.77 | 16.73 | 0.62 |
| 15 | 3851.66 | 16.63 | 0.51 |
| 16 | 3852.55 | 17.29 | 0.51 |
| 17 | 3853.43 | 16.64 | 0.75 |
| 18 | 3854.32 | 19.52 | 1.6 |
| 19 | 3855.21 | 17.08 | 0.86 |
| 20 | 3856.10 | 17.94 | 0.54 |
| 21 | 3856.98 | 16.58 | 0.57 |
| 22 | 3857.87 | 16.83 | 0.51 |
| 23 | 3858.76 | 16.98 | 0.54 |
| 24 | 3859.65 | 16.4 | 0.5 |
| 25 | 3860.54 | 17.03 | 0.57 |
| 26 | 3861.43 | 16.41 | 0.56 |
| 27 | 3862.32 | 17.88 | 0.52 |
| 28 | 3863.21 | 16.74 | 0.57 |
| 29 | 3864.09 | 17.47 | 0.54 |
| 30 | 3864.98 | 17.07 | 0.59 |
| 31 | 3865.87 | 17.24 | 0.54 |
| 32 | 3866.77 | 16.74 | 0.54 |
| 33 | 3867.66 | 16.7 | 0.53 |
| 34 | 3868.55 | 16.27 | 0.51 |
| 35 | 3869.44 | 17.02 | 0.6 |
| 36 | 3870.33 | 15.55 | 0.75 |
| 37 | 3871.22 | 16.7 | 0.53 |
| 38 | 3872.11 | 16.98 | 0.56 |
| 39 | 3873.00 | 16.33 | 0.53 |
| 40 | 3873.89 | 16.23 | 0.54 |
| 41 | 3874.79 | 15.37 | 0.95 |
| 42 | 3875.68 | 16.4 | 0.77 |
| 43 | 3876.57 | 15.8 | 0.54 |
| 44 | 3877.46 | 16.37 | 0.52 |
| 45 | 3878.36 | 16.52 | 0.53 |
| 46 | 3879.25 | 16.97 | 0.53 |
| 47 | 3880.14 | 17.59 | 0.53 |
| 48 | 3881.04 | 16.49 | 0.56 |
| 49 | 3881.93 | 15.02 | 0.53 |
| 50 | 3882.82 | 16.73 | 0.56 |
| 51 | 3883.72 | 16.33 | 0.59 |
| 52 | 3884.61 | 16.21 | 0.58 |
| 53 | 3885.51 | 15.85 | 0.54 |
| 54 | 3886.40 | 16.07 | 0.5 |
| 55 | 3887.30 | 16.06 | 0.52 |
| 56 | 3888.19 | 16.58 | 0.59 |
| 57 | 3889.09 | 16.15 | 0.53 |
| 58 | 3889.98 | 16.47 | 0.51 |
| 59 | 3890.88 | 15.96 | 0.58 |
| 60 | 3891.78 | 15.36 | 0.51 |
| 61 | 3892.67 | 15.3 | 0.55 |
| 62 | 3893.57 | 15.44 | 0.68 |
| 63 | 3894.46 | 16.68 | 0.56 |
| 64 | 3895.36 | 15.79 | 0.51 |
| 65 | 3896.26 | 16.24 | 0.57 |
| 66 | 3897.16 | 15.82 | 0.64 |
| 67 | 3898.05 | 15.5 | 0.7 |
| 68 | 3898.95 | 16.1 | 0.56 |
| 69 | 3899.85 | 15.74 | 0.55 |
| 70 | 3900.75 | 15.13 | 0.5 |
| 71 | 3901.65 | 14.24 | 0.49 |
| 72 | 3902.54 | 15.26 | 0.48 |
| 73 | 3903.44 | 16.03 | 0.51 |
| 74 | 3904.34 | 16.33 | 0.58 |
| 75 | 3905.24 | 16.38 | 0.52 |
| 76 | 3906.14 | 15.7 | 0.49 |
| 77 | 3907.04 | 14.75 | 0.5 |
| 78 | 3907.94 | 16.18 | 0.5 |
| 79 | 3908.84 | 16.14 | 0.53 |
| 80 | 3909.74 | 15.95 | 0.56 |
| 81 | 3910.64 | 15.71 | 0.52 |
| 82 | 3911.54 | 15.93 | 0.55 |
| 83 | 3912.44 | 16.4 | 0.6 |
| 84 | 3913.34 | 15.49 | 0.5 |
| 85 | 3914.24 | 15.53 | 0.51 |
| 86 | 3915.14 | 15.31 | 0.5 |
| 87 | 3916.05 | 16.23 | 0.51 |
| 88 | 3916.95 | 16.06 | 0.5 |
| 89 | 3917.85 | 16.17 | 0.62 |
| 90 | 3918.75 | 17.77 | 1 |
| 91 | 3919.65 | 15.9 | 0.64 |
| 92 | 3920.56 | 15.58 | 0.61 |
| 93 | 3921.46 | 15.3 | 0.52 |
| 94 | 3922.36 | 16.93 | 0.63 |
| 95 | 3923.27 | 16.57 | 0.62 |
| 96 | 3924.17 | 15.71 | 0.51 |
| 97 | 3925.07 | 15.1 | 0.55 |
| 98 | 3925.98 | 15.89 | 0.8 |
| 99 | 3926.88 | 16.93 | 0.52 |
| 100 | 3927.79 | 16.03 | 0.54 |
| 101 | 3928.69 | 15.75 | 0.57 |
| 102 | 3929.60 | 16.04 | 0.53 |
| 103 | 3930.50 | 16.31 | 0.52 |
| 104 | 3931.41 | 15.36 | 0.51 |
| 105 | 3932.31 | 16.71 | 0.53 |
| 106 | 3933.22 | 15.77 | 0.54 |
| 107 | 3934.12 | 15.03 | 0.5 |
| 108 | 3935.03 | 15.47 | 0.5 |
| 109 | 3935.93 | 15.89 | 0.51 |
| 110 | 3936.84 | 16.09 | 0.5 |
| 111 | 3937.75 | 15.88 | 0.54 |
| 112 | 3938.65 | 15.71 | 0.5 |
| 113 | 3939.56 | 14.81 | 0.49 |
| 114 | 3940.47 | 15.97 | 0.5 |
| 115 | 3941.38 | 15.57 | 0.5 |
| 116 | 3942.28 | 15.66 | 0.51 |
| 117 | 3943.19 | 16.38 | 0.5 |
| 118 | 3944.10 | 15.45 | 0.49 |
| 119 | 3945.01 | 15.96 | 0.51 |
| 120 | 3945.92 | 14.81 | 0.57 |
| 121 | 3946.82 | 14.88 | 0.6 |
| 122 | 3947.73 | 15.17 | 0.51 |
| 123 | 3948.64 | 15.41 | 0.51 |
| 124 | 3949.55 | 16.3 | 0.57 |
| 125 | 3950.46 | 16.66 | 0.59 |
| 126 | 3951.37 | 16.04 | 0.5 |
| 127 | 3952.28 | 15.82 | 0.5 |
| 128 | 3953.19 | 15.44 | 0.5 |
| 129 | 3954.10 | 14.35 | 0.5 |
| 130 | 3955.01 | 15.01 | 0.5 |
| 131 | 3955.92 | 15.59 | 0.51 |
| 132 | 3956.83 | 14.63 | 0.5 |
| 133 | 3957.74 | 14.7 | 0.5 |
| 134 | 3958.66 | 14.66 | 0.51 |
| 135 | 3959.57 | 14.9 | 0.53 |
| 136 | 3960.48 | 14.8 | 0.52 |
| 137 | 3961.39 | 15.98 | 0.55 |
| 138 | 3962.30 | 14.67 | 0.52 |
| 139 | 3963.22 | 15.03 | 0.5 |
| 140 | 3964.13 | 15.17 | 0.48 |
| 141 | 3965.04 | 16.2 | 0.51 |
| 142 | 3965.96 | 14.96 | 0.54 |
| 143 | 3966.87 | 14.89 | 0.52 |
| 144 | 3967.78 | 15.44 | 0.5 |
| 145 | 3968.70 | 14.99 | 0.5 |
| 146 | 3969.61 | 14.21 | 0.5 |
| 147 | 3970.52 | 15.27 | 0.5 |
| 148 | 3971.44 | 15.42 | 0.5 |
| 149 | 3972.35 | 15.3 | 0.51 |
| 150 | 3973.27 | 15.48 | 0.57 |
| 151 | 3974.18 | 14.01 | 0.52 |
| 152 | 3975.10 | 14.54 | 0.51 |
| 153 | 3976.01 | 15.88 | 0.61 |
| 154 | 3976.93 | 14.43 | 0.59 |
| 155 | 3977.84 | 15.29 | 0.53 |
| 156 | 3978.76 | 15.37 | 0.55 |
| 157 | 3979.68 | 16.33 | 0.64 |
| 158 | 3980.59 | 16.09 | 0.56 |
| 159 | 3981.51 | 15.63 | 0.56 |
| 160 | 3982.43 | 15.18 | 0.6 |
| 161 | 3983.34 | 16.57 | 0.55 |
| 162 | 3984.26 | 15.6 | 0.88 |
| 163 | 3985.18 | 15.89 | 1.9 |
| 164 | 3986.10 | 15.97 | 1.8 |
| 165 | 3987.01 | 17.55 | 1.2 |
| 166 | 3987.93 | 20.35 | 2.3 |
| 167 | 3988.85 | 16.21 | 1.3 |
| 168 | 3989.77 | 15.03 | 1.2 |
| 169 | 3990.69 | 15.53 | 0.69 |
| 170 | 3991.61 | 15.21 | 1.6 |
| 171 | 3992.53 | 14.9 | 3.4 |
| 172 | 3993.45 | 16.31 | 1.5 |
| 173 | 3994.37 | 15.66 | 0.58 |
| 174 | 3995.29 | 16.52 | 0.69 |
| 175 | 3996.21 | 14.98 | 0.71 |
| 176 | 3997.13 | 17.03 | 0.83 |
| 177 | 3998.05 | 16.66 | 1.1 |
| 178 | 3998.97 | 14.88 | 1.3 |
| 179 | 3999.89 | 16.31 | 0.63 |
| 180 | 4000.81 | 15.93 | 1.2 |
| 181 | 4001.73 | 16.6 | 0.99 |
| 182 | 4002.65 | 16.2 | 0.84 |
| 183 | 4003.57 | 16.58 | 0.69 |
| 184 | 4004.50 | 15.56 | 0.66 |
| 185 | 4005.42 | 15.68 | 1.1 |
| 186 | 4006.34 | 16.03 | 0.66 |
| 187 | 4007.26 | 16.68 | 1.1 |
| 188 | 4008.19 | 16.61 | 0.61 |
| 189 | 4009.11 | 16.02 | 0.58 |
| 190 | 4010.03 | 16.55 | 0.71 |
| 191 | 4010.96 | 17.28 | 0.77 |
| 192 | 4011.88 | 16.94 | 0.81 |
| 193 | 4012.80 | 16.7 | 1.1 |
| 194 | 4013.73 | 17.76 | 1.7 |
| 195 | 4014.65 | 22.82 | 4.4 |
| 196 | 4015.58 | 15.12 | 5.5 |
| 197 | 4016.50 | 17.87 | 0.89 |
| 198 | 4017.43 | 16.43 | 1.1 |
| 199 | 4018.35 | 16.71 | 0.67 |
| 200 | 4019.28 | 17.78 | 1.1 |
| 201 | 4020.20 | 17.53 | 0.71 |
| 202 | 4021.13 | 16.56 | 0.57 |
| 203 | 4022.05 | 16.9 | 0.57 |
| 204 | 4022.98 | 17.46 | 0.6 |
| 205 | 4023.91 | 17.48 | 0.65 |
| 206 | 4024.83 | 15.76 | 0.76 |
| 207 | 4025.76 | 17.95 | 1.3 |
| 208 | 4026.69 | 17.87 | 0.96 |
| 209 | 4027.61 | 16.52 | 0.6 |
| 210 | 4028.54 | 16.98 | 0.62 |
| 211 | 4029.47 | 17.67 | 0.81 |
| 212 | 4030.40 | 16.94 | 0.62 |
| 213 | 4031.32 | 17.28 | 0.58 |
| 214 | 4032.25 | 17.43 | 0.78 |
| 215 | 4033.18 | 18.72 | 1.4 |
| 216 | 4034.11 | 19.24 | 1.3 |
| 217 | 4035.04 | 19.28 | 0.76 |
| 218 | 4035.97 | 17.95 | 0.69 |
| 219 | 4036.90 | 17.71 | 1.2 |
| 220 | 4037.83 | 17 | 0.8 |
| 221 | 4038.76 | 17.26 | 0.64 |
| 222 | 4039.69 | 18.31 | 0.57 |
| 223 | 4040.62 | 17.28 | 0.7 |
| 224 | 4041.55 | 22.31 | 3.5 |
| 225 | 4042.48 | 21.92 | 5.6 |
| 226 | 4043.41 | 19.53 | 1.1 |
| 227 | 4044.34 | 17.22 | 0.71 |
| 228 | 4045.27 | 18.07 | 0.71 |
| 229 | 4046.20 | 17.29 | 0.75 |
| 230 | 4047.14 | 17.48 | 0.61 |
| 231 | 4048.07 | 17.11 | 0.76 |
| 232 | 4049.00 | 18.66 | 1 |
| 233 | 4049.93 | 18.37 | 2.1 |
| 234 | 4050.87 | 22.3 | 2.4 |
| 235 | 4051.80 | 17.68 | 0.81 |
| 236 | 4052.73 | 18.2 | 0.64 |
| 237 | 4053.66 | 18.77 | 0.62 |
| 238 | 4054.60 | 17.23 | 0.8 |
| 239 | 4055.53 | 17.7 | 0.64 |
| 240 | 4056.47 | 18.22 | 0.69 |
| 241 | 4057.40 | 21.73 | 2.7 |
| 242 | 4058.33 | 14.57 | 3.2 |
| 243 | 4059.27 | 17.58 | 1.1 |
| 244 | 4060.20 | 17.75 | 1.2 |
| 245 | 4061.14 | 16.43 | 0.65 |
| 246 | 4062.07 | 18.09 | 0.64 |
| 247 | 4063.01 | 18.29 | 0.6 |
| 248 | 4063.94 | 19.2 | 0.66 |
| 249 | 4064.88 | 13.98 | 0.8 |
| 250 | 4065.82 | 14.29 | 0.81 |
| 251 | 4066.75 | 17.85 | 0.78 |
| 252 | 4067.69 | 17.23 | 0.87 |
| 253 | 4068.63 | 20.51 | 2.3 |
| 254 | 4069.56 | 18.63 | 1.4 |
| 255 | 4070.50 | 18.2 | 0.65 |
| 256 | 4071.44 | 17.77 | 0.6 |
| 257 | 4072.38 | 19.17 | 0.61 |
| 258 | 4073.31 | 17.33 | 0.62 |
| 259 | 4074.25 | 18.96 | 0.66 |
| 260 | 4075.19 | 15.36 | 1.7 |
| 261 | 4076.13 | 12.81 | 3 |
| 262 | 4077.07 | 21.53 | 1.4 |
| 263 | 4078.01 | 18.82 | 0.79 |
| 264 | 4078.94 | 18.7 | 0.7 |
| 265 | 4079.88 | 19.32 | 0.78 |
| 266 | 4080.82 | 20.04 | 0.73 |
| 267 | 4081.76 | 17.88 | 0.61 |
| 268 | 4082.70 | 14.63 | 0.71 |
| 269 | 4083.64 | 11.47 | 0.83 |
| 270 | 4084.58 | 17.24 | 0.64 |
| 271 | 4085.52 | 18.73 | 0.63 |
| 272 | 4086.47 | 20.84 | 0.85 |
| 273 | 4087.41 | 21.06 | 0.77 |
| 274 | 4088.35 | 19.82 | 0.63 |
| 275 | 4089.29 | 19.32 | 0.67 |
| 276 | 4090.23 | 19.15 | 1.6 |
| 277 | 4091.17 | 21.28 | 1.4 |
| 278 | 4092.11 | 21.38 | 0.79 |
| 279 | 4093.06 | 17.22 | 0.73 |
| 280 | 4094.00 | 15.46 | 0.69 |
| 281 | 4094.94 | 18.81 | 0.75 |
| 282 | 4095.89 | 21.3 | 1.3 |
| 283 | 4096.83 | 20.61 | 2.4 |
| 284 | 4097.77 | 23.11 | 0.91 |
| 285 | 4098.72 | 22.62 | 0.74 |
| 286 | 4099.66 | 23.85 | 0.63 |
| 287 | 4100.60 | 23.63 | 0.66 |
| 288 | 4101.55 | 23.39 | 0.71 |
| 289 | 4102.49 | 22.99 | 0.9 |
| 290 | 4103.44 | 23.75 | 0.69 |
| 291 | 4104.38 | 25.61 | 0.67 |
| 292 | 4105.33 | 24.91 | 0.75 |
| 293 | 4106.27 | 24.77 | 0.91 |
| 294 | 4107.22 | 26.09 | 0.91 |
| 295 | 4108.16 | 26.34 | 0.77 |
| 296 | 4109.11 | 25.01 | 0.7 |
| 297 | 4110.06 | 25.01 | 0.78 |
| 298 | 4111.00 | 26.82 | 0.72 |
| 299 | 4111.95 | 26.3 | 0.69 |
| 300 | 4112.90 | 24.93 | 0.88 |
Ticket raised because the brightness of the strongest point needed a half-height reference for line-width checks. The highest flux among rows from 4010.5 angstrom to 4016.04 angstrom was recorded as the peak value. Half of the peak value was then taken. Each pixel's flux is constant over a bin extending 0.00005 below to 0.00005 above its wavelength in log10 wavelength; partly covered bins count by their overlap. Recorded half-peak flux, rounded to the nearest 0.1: 11.4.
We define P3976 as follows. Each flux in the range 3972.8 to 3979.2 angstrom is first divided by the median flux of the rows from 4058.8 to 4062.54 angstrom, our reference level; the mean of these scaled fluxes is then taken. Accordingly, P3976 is 0.85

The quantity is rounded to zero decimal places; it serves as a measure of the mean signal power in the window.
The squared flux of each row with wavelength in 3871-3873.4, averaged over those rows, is 278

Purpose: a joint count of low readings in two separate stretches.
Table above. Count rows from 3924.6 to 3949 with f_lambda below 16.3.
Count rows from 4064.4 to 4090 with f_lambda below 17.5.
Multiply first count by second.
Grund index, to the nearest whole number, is 207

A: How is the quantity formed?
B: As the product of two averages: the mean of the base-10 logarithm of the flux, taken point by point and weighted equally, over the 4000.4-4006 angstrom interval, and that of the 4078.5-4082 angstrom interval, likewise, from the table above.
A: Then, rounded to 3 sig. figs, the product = 1.54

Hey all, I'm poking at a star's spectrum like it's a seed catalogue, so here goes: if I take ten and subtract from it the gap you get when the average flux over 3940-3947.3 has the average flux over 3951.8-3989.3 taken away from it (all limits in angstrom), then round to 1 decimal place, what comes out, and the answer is 9.9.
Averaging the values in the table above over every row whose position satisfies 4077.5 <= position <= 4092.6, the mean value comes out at 18.7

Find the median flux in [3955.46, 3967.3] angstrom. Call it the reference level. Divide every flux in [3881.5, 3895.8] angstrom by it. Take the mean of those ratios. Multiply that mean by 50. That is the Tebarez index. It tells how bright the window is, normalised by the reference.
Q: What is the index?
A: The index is 53.7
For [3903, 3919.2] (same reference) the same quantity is 53.7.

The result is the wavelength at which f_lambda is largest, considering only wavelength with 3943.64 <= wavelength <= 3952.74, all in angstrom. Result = 3950.46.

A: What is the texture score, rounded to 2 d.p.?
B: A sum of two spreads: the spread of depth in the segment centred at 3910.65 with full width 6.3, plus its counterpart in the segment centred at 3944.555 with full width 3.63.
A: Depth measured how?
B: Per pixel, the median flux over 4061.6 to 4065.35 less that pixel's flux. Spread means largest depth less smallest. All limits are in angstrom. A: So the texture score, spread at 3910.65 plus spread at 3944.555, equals 2.48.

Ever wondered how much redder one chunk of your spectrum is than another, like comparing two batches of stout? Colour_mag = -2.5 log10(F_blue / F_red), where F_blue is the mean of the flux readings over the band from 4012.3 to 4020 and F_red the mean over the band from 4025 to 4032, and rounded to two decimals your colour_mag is -0.02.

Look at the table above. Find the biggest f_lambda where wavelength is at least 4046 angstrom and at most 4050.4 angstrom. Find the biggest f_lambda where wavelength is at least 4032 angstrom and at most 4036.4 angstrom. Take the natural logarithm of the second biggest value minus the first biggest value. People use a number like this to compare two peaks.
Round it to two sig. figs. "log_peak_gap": -0.48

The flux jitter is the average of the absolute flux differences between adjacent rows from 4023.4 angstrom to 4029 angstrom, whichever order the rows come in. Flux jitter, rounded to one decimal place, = 1.2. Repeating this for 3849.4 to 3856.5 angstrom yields 1.3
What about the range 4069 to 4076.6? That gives 1.7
